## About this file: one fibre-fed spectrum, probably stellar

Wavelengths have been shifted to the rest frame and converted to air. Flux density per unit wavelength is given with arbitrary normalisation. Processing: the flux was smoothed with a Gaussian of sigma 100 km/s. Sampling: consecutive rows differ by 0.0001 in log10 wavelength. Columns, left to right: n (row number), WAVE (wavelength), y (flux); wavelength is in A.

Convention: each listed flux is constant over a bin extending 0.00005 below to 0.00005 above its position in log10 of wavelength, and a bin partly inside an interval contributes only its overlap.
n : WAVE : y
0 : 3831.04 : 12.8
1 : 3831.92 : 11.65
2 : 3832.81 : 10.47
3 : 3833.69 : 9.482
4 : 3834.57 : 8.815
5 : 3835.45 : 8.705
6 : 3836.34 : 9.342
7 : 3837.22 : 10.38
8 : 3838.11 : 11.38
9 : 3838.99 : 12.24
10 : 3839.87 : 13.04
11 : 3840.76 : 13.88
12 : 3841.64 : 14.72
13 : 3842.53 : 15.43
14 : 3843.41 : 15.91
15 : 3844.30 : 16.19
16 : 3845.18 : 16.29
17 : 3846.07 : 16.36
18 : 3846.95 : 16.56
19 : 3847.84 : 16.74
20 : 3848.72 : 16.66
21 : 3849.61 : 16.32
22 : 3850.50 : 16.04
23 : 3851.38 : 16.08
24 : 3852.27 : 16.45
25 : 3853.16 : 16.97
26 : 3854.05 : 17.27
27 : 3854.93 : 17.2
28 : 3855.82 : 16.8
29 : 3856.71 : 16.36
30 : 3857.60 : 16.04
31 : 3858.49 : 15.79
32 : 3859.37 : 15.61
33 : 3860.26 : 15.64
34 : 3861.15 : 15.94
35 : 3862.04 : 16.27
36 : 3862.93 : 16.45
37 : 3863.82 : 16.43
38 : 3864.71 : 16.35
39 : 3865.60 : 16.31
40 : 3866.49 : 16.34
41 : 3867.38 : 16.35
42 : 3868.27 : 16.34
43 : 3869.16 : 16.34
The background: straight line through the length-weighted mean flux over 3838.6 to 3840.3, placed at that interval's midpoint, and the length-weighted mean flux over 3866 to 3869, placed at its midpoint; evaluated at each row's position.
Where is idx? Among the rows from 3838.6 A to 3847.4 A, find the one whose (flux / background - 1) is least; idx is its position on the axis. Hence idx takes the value 3838.99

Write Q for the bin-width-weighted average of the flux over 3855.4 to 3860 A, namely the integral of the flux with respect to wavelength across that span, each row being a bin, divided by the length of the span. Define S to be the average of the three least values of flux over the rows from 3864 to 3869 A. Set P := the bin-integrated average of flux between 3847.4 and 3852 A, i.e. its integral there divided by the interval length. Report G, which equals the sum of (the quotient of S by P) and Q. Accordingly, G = 17.1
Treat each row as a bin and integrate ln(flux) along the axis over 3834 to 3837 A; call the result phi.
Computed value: 6.62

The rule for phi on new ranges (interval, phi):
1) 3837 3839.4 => 5.83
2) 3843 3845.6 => 7.23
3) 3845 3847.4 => 6.71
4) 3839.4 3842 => 6.83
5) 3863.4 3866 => 7.27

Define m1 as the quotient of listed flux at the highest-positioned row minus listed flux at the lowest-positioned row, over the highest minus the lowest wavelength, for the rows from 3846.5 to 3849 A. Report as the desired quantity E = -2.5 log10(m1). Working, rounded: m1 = 0.06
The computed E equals 3.1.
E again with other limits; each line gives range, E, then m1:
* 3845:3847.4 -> 2.0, 0.15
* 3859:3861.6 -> 1.8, 0.19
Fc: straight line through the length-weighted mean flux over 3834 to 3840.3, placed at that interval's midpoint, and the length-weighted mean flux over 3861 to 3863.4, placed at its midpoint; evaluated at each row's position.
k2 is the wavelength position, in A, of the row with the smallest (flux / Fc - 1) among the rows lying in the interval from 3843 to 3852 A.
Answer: 3851.38 A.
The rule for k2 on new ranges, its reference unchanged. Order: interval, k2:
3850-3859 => 3858.49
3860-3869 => 3868.27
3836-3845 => 3836.34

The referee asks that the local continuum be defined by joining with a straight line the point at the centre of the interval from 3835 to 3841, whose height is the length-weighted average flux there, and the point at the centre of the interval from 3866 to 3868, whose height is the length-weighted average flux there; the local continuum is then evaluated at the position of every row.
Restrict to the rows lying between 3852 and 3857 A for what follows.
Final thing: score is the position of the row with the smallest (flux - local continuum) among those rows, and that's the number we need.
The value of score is 3856.71 A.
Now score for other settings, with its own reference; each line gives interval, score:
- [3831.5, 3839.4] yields 3835.45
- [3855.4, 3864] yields 3860.26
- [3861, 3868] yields 3867.38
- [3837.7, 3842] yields 3838.11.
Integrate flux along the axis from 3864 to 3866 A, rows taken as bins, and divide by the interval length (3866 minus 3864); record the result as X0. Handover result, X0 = 16.3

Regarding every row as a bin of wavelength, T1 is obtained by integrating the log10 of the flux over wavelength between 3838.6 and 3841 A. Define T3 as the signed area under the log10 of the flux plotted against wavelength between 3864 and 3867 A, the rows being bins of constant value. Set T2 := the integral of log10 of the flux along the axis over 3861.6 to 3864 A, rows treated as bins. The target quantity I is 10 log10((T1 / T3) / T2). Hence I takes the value -6.0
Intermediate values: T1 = 2.7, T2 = 2.9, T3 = 3.64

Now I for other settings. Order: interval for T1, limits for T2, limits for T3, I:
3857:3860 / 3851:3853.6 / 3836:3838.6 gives -3.7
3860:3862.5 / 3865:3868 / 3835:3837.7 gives -5.0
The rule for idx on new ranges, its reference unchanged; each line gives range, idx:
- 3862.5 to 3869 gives 3868.27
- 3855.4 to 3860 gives 3859.37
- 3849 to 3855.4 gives 3851.38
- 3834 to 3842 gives 3835.45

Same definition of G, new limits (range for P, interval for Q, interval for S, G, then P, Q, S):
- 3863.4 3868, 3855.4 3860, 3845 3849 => 17.1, 16.4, 16.1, 16.4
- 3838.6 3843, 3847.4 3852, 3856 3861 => 17.5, 13.9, 16.4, 15.7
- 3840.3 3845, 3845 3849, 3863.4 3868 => 17.6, 15.3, 16.5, 16.3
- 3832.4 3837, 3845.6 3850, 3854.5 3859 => 18.2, 9.4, 16.5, 16.1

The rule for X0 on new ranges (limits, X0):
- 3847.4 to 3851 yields 16.5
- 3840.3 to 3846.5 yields 15.5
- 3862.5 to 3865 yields 16.4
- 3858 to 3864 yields 16.0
